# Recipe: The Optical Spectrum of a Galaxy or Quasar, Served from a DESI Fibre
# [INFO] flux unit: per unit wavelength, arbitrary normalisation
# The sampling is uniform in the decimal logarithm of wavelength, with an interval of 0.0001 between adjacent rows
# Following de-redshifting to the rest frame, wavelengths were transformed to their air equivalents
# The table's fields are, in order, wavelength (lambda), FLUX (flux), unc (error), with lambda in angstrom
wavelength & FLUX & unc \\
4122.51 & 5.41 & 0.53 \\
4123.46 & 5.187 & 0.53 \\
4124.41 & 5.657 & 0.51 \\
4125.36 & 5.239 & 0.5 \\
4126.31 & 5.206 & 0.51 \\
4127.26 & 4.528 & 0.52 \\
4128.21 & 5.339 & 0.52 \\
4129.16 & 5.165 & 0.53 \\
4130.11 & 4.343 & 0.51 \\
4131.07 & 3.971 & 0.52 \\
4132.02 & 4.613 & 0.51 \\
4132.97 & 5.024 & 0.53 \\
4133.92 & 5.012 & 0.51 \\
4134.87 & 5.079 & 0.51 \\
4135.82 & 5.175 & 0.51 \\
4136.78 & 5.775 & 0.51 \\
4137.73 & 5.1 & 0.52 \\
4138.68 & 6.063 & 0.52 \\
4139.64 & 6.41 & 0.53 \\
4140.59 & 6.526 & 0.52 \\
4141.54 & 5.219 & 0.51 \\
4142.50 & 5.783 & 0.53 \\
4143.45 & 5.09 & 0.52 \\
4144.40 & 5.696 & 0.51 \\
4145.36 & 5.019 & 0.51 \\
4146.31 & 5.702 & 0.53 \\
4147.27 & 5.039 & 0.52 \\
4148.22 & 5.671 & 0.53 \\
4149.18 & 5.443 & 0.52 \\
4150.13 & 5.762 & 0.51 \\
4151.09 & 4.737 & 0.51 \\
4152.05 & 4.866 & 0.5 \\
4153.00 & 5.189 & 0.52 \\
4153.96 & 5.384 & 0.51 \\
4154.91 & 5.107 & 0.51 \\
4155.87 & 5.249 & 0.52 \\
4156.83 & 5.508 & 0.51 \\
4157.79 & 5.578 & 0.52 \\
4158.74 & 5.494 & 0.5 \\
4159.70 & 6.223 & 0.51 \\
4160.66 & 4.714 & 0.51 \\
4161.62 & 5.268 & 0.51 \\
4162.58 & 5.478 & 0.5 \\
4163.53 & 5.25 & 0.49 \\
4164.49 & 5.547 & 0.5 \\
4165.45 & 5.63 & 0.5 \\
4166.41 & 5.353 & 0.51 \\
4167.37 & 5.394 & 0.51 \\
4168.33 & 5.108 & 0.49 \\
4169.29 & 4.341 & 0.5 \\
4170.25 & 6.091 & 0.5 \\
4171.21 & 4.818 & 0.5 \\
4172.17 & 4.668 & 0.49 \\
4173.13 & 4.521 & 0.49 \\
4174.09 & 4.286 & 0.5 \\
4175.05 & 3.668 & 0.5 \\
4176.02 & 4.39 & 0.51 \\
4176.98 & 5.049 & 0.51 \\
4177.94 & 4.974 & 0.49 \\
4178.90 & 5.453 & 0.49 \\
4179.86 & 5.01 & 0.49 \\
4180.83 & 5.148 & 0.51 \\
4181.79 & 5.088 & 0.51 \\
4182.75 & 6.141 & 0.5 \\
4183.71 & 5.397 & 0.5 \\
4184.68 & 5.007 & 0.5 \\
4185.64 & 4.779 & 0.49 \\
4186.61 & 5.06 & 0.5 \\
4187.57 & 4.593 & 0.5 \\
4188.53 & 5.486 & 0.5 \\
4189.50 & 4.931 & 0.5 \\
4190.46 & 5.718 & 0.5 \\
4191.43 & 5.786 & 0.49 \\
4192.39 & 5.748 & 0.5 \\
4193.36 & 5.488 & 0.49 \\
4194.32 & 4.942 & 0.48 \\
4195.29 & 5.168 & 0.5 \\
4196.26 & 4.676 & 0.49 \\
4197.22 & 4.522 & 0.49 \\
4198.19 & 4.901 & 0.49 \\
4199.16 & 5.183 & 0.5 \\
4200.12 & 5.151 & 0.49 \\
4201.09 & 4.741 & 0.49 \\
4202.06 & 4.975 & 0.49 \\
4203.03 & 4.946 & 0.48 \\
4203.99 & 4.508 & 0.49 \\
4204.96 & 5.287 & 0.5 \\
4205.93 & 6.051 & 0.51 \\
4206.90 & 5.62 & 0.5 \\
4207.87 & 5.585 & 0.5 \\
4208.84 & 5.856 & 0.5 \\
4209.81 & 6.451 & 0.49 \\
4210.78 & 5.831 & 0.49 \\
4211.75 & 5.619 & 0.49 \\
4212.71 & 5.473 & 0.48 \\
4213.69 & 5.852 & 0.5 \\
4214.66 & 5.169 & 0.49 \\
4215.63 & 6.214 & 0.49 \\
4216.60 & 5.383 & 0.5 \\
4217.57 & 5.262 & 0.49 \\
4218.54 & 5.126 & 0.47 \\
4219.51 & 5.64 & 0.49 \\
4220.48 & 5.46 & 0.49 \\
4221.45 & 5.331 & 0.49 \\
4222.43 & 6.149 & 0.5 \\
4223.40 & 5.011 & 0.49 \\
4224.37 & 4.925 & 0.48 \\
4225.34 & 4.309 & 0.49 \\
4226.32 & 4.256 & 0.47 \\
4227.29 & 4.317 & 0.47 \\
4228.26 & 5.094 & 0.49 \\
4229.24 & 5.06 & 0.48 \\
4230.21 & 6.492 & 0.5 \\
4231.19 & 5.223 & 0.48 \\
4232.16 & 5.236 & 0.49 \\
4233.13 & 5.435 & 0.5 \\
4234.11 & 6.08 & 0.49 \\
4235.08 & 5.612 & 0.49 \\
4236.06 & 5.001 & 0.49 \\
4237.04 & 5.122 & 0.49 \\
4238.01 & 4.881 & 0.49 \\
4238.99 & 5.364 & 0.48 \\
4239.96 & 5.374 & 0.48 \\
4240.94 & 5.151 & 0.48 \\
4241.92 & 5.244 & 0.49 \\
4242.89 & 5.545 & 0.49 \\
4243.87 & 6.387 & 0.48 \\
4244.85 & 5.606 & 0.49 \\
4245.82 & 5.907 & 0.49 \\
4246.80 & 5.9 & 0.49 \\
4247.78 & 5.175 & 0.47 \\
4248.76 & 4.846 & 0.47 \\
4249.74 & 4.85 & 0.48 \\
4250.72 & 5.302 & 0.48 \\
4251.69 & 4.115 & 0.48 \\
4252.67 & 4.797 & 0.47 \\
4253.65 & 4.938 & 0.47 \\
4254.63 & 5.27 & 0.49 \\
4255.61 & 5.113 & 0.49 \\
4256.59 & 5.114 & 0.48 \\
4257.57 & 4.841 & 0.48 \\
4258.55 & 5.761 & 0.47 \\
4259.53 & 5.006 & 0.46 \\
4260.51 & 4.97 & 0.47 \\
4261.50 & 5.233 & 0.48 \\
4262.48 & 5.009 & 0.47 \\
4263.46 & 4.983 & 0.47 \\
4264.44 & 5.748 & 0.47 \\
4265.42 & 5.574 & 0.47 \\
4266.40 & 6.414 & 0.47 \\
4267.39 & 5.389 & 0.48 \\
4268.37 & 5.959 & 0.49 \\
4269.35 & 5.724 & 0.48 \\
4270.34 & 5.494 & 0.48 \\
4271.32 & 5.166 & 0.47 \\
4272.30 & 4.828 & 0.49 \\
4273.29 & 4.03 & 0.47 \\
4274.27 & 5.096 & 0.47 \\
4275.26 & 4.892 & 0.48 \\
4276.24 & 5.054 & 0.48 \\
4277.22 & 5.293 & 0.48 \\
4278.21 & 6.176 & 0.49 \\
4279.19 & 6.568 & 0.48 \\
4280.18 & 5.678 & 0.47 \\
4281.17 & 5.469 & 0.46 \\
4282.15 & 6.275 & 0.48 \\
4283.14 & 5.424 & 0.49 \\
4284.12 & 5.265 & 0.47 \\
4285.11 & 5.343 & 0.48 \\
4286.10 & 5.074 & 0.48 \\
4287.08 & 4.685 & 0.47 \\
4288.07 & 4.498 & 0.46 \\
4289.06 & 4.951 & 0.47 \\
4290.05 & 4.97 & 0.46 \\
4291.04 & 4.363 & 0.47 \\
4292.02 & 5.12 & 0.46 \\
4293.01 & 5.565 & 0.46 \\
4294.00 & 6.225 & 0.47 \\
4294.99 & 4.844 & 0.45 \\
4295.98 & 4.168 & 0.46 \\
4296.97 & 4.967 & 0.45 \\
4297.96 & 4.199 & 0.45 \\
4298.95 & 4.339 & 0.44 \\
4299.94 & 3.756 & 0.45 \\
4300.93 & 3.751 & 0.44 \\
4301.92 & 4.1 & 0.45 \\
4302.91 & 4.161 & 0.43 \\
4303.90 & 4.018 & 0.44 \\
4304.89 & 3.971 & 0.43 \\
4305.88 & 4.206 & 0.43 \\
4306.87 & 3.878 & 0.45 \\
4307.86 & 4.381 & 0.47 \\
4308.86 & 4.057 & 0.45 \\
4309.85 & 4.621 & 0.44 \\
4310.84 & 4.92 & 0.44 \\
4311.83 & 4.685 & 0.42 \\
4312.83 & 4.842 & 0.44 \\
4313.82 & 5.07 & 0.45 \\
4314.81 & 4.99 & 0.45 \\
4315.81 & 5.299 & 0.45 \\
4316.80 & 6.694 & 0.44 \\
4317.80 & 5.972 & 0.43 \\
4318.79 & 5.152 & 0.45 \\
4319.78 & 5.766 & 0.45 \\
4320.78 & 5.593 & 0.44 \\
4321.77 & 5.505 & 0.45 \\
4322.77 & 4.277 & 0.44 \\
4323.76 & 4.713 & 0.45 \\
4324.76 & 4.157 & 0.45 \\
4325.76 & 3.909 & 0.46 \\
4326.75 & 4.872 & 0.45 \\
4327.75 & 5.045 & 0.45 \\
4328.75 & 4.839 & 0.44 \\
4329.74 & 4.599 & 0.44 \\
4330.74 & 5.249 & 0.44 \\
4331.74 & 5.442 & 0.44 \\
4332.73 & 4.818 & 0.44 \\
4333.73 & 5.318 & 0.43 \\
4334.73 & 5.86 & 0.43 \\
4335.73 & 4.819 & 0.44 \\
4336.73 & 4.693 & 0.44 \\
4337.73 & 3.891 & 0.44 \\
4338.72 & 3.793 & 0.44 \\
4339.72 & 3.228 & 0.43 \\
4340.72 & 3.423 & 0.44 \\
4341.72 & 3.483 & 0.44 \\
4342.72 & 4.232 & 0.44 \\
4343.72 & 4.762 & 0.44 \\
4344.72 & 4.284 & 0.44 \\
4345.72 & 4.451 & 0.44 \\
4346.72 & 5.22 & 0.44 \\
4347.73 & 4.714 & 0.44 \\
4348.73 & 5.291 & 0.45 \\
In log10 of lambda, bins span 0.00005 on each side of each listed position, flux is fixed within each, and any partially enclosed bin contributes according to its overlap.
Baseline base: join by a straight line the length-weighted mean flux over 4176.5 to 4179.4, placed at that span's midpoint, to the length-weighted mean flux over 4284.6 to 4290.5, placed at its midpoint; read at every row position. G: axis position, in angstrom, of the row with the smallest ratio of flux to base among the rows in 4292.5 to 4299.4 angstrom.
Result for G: 4295.98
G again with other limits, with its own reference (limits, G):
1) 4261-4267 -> 4263.46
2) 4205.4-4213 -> 4212.71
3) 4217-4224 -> 4223.40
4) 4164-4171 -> 4169.29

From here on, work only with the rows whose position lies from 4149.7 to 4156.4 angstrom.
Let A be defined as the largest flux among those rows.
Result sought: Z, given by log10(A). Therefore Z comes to 0.76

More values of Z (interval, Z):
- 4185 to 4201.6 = 0.76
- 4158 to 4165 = 0.79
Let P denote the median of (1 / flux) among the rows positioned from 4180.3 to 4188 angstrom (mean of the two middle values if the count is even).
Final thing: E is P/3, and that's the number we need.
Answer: 0.066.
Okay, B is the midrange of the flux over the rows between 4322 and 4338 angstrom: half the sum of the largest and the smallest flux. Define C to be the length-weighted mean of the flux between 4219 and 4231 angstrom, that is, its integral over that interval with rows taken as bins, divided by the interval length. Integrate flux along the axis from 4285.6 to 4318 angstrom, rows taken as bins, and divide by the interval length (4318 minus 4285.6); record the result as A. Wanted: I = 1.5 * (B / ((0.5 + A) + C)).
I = 0.71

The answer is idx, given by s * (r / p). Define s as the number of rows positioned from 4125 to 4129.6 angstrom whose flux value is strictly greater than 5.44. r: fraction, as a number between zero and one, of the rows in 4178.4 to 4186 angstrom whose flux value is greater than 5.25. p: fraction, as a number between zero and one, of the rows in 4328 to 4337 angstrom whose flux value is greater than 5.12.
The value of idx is 0.0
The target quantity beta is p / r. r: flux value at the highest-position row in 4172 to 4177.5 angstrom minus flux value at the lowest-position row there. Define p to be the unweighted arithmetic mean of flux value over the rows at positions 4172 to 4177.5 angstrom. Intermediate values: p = 4.4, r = 0.4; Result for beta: 12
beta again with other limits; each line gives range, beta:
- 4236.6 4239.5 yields 21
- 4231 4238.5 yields -16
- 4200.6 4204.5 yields -21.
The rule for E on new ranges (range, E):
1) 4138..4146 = 0.058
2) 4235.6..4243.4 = 0.064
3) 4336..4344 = 0.087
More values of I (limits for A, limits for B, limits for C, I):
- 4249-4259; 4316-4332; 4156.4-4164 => 0.73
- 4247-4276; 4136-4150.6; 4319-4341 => 0.83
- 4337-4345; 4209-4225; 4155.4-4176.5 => 0.90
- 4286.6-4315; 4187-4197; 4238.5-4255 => 0.75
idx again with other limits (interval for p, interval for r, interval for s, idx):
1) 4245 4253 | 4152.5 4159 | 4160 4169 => 3.4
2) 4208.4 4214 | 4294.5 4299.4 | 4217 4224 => 0.0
